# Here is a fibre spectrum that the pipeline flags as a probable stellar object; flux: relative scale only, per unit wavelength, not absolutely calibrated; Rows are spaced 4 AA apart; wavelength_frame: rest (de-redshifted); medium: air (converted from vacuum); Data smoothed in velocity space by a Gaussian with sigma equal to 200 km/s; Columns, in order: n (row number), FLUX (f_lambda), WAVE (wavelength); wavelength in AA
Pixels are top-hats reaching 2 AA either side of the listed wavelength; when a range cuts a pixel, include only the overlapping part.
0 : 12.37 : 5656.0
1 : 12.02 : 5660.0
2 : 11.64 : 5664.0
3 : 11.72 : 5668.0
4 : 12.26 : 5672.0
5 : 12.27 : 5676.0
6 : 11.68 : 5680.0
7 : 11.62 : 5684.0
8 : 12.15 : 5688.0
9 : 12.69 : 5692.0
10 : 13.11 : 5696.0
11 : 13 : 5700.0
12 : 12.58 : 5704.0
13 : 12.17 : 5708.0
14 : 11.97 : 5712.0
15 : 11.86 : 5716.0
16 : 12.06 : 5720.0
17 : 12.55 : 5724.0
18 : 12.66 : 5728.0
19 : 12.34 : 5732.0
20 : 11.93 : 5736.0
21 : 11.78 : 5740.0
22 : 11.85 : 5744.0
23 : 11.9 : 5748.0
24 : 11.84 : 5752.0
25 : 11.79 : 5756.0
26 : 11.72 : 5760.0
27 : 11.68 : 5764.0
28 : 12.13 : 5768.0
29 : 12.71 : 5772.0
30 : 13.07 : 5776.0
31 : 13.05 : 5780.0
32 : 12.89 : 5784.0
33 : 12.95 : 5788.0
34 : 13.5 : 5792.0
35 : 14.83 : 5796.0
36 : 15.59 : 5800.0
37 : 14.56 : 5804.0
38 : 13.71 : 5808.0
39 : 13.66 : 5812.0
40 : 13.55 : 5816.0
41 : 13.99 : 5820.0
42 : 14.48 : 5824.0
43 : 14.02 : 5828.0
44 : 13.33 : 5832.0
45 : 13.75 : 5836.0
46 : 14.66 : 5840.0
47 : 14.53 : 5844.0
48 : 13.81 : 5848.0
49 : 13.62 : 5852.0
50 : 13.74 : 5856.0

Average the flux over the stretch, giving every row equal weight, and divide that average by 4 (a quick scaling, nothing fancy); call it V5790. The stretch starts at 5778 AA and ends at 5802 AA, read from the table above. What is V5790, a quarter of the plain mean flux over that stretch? 3.45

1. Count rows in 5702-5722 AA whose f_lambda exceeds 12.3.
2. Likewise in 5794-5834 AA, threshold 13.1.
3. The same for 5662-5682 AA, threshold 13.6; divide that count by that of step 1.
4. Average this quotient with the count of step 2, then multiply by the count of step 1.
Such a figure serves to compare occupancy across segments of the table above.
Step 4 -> 5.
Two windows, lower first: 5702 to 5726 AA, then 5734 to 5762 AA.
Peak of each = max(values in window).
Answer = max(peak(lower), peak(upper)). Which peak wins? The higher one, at 12.6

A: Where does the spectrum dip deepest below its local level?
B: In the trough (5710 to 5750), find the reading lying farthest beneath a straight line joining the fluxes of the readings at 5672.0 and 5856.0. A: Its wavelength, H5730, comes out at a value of 5740.0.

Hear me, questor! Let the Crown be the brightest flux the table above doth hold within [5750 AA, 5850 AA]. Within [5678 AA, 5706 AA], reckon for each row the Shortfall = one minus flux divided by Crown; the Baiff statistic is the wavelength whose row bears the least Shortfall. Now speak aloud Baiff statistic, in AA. 5696.0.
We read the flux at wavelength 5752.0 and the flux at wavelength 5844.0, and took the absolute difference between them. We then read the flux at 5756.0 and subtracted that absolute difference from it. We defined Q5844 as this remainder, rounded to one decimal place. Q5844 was 9.1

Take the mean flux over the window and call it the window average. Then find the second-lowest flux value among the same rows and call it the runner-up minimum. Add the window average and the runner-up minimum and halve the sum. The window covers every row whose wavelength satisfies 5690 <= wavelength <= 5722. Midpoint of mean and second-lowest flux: 12.2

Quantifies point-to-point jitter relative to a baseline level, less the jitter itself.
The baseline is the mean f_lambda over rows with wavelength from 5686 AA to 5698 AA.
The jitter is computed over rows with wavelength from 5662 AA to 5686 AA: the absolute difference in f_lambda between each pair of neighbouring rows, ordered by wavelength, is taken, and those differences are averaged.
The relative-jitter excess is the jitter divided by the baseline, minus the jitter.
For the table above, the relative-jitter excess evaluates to -0.24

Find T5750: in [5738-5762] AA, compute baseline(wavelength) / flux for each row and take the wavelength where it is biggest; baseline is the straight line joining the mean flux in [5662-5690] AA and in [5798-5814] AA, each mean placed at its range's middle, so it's 5760.0 AA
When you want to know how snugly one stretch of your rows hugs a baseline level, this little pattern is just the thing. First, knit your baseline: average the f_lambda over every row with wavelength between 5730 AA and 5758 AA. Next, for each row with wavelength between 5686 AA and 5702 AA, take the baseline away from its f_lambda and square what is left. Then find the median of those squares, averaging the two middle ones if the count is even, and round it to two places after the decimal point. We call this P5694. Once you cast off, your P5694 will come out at 0.88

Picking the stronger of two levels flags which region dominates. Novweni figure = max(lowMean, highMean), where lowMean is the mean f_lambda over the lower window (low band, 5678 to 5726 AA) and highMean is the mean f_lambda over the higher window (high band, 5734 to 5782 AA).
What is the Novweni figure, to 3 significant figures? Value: 12.3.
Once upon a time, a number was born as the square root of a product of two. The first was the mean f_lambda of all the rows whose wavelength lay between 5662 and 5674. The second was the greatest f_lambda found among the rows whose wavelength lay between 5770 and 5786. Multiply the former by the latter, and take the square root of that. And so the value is 12.5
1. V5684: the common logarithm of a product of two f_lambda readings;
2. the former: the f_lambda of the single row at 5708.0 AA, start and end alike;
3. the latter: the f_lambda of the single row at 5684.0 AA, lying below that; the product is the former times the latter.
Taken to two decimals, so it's 2.15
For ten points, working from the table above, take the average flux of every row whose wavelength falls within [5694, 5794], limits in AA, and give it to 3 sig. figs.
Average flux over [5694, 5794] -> 12.4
